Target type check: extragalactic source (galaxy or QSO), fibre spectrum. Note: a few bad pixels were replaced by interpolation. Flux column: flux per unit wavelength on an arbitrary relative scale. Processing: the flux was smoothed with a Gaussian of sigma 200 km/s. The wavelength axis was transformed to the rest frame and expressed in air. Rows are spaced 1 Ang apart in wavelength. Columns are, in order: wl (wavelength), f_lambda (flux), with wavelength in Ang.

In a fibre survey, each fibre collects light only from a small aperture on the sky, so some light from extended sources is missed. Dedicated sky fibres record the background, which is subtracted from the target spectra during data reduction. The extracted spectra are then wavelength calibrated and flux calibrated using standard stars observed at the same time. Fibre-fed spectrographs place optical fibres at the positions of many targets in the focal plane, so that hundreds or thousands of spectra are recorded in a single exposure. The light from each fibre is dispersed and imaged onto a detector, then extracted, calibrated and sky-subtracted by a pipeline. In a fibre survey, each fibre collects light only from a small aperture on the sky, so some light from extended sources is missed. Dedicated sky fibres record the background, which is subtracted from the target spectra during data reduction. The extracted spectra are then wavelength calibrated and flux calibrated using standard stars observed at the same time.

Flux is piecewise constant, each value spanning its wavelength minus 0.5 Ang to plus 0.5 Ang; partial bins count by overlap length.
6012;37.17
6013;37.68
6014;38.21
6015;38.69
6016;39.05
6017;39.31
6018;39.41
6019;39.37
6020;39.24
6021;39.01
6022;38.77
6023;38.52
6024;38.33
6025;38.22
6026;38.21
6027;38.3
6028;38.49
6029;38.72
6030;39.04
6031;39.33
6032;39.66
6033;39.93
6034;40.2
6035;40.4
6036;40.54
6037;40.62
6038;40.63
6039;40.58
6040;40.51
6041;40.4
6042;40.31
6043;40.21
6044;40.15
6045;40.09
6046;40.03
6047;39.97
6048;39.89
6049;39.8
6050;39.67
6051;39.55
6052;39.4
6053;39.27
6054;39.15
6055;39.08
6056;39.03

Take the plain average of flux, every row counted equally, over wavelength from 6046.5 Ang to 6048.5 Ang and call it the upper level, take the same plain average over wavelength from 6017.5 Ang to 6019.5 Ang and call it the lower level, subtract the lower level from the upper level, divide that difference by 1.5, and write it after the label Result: 0.4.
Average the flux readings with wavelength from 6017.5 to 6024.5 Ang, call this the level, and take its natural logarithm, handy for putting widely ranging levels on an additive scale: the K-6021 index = 3.662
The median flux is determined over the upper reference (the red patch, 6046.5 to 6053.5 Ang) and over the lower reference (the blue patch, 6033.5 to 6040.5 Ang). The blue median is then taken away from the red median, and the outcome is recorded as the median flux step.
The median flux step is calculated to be -0.9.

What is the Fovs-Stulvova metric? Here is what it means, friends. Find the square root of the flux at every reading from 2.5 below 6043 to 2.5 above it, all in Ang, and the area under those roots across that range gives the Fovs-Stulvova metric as 32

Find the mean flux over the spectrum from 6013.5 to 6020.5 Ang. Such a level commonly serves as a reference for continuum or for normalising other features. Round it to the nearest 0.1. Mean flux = 39.0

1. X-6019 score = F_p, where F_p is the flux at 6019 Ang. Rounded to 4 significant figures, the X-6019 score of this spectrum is 39.37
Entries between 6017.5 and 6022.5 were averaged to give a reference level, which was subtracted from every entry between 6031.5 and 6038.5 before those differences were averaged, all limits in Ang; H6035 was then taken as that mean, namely 1.1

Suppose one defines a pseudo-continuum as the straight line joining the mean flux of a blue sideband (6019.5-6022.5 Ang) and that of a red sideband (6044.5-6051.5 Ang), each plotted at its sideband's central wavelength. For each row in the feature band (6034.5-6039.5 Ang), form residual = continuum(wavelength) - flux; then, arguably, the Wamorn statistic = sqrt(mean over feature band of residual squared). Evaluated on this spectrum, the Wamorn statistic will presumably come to 1.04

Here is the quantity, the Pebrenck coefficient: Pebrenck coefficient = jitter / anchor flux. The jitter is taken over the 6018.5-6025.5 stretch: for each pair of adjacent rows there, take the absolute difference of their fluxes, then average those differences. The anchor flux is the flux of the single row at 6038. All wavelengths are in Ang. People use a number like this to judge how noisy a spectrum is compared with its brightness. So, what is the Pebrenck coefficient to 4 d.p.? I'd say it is 0.0047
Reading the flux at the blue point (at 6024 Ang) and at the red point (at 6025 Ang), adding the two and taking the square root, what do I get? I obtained 8.75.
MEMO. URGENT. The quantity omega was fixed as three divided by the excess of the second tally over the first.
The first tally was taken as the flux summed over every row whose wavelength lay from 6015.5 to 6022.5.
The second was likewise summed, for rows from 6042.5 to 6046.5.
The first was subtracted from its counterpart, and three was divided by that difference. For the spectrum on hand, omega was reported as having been -0.026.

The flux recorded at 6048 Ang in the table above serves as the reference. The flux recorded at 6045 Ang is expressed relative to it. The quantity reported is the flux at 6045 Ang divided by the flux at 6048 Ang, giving 1.01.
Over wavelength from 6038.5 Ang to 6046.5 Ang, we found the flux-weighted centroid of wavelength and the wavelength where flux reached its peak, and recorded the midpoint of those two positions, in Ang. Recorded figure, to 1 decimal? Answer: 6040.7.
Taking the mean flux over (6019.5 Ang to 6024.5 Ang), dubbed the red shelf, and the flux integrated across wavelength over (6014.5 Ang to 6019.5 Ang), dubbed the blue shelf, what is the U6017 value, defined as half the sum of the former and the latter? 117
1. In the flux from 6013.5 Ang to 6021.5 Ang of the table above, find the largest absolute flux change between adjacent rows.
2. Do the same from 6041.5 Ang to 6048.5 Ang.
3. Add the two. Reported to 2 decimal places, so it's 0.58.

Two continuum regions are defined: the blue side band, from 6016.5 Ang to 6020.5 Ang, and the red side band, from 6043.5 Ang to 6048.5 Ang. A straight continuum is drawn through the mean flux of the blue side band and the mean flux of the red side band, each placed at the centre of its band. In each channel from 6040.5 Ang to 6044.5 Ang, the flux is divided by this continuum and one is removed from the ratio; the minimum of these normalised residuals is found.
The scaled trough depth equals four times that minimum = 0.02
